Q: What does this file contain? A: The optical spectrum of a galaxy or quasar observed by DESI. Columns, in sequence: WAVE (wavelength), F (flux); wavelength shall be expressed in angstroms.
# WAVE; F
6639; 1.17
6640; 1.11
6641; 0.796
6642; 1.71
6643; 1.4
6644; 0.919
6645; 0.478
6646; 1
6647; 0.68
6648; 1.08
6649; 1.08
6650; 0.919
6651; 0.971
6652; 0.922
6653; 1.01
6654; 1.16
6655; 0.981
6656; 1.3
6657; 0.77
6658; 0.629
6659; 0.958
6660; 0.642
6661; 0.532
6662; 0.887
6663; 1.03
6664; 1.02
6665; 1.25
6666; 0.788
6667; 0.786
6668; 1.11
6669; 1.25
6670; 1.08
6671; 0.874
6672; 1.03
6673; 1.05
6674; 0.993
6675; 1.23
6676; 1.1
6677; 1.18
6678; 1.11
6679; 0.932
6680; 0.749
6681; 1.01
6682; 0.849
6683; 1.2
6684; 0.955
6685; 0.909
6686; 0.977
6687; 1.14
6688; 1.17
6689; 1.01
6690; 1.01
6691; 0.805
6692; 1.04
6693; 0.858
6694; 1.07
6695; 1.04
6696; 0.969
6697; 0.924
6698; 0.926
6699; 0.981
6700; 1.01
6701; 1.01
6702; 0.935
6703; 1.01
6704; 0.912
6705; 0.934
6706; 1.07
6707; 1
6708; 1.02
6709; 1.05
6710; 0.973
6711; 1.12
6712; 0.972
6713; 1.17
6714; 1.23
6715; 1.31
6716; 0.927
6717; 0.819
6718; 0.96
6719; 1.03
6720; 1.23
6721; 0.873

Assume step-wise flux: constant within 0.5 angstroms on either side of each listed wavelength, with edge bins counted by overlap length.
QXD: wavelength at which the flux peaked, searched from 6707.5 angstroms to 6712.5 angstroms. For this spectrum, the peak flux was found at 6711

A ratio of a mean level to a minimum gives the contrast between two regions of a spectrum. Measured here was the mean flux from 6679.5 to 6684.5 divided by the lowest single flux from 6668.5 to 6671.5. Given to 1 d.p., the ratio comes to 1.1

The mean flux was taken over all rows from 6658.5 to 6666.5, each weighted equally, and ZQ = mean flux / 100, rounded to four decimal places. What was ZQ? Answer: 0.0089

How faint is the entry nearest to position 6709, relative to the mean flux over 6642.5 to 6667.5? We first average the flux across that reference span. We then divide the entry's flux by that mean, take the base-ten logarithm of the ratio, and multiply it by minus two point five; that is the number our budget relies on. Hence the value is -0.134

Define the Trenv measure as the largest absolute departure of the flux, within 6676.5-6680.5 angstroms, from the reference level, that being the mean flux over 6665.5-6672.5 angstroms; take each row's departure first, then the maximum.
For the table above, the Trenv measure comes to 0.24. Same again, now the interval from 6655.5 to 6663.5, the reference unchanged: 0.46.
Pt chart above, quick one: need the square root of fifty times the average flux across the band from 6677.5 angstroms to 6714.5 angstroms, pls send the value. 7.08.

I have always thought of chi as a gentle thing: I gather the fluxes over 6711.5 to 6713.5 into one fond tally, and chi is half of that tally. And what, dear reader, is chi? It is 1.1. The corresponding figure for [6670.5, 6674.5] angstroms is 2.0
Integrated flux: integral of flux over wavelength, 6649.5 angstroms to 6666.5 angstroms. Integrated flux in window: 16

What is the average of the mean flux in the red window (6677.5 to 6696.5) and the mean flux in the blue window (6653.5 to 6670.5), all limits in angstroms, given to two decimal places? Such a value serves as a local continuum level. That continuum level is 0.97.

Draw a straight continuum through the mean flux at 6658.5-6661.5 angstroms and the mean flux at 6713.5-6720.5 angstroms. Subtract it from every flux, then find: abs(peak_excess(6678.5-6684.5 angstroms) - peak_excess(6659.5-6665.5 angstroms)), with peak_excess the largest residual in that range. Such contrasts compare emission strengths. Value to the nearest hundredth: 0.16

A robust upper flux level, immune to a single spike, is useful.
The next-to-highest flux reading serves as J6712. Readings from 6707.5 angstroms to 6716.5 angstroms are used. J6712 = 1.23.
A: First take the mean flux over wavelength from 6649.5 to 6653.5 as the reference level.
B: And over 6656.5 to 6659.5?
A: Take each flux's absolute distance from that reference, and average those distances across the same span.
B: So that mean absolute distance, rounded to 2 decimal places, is 0.17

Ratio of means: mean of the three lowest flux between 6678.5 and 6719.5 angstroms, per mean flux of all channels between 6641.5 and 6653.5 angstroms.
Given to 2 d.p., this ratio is 0.78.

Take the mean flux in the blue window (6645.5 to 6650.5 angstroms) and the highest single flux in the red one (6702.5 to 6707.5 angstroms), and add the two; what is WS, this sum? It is 2.02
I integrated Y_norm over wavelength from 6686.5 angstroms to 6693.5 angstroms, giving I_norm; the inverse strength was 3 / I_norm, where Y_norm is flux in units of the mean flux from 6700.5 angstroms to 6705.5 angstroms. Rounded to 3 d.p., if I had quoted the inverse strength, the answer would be 0.410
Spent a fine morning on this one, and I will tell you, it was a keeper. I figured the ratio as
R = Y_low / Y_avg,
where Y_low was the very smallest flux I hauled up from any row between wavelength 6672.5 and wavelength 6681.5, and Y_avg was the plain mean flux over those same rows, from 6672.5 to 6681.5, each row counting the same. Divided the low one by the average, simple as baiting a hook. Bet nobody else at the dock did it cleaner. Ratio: 0.72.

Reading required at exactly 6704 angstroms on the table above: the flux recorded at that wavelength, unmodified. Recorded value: 0.912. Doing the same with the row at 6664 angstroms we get 1.02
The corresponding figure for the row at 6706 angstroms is 1.07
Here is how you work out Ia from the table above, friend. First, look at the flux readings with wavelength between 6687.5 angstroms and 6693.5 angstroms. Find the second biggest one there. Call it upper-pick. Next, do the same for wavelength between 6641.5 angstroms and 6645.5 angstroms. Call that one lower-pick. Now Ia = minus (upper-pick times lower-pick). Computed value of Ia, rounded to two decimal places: -1.46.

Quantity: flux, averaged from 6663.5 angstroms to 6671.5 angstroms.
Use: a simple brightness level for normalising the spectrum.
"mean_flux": 1.02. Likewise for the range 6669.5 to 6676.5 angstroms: 1.05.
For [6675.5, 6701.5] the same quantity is 1.00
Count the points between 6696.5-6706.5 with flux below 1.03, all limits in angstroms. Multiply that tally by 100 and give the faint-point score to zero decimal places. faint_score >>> 900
